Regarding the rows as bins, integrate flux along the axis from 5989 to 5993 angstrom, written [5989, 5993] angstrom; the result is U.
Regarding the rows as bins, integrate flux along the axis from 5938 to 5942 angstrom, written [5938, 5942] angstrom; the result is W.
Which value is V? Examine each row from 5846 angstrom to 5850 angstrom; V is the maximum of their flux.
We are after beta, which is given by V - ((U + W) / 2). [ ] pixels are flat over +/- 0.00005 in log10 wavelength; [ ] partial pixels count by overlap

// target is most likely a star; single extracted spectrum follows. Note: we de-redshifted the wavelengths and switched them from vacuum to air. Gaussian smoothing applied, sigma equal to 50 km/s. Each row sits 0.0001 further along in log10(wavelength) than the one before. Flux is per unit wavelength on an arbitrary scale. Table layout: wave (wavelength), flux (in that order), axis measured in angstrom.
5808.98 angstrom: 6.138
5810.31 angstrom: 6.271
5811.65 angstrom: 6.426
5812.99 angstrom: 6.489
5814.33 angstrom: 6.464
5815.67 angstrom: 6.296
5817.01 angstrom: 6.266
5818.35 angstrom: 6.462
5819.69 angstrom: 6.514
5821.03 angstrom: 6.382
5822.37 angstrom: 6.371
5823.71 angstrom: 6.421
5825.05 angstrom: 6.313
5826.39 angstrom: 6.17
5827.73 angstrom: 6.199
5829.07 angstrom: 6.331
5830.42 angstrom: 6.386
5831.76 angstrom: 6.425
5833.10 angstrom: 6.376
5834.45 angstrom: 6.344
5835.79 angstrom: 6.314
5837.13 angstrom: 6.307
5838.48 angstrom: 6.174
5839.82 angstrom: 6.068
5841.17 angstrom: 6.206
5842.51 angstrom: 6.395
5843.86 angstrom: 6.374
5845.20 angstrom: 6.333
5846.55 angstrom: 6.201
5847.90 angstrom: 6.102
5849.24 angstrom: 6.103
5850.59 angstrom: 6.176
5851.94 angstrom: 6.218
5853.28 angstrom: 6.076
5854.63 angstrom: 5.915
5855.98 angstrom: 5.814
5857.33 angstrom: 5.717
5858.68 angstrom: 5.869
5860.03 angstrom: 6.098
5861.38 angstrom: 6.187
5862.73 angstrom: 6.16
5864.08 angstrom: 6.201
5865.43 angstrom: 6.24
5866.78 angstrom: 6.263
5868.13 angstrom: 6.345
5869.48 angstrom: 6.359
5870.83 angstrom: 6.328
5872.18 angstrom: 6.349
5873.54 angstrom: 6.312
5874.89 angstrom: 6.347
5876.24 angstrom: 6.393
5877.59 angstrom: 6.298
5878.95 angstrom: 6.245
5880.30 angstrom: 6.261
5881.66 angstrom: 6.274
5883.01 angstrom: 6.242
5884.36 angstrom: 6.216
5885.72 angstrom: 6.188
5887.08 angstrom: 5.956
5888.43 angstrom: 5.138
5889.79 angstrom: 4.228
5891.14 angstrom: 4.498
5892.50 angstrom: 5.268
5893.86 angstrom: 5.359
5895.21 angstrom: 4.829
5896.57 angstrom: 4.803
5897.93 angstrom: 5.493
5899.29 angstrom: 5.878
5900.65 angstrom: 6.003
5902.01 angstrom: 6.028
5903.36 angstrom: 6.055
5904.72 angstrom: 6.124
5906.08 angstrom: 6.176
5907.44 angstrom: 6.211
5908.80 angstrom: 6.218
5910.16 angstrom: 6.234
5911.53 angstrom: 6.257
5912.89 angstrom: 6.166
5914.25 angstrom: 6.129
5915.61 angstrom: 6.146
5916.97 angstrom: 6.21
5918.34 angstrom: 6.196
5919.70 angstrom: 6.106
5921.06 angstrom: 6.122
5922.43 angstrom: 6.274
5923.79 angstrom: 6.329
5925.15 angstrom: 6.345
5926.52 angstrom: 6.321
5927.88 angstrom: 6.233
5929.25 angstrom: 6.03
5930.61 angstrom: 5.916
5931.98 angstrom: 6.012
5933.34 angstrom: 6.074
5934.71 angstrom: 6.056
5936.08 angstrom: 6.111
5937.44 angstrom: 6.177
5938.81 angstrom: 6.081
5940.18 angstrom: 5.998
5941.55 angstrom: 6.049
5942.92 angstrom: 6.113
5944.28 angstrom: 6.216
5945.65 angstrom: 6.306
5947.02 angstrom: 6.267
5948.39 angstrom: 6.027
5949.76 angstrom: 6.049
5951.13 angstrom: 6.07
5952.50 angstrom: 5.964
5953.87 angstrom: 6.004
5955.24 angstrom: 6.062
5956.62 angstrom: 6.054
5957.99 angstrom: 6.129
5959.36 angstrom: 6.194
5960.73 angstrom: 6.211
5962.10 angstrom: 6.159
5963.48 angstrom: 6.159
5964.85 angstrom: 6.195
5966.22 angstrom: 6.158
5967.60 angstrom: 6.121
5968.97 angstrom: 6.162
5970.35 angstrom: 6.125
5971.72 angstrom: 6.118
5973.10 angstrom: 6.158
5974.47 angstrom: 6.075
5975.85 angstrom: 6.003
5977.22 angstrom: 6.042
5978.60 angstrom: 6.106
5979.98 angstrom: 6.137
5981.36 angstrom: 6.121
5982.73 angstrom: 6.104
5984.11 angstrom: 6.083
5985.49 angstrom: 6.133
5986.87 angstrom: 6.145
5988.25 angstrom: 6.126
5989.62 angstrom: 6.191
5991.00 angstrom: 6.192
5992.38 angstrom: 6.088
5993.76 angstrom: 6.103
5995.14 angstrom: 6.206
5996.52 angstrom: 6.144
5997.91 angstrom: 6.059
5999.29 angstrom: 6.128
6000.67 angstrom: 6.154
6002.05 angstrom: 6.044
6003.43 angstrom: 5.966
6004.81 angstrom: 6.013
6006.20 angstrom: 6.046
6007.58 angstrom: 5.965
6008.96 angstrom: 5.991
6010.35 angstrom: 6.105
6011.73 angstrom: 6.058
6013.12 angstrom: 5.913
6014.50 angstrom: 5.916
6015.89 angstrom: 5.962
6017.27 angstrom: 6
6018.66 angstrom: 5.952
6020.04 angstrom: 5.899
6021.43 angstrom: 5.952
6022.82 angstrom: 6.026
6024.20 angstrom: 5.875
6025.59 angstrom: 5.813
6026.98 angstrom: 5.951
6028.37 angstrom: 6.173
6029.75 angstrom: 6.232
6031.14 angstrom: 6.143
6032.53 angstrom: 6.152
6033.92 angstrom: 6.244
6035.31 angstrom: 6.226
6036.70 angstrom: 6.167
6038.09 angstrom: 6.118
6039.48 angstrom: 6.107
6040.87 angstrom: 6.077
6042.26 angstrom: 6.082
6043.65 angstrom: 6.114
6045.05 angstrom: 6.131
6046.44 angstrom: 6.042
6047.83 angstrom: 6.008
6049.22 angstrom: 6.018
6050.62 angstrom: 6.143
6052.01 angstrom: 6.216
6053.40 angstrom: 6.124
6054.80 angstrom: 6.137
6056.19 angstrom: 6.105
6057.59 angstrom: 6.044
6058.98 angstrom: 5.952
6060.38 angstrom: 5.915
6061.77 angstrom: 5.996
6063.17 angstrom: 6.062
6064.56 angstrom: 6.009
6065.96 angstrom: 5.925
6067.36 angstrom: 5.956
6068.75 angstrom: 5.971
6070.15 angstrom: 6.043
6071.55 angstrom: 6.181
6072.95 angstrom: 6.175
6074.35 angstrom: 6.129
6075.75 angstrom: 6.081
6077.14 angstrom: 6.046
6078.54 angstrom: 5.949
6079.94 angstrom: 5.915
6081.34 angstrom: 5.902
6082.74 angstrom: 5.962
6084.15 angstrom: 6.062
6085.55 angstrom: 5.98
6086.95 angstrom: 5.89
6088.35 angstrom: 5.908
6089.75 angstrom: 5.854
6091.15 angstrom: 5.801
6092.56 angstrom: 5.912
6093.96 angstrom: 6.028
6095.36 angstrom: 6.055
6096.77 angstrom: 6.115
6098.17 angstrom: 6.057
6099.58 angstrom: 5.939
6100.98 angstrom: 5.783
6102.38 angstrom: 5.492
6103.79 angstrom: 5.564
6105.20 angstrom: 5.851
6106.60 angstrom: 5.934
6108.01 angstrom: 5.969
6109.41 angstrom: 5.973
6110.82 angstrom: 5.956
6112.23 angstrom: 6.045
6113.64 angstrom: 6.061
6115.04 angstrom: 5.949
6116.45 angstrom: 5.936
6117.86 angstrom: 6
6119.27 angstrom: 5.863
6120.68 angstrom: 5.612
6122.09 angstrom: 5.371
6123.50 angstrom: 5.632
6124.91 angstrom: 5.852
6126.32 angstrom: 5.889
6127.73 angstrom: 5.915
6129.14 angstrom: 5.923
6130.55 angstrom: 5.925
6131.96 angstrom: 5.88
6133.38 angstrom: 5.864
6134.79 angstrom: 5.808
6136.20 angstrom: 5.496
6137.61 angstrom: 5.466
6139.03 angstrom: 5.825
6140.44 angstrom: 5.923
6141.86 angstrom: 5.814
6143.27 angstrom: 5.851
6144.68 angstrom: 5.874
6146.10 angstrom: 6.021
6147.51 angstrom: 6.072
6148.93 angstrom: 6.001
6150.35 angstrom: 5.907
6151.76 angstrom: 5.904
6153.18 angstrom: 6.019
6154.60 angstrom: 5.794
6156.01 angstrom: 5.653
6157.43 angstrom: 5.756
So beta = -18.2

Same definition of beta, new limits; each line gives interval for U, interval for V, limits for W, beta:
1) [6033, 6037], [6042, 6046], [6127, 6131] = -18.1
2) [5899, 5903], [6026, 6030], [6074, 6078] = -17.9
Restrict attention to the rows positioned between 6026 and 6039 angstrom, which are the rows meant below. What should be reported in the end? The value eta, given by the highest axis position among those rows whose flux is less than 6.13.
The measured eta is 6038.09 angstrom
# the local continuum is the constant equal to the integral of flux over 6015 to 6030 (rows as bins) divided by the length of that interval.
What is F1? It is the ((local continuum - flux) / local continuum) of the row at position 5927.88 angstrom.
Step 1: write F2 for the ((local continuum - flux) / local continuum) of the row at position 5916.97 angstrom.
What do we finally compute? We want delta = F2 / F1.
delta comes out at 0.9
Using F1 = -0.04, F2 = -0.039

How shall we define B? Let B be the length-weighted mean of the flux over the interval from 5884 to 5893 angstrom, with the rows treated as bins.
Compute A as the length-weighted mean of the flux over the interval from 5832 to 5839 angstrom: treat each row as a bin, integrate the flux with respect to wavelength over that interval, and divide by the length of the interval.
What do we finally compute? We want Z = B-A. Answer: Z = -0.99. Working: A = 6.31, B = 5.32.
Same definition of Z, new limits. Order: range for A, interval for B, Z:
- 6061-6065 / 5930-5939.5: 0.03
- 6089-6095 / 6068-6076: 0.18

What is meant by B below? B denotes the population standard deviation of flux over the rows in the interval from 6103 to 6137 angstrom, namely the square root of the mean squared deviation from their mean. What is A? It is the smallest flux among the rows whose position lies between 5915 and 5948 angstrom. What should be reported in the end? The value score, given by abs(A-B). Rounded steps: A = 5.916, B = 0.17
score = 5.74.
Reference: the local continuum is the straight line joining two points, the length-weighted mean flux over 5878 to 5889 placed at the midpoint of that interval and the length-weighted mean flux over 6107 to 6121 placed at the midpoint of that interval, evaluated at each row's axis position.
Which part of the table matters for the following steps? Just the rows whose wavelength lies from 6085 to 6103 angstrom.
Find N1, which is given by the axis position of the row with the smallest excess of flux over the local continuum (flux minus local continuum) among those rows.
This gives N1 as 6102.38 angstrom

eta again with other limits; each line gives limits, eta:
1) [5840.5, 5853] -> 5849.24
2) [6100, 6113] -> 6112.23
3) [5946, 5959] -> 5957.99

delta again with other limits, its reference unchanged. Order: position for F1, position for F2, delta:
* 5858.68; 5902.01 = -0.5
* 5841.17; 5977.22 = 0.3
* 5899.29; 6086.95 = 0.9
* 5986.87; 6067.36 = -0.1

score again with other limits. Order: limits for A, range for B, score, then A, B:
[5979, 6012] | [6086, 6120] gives 5.82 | 5.965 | 0.14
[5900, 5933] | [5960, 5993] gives 5.87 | 5.916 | 0.05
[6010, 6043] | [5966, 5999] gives 5.77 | 5.813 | 0.05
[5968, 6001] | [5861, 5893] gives 5.42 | 6.003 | 0.58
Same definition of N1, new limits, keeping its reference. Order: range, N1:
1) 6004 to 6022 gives 6020.04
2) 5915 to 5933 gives 5930.61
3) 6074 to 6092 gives 6091.15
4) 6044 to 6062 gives 6060.38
